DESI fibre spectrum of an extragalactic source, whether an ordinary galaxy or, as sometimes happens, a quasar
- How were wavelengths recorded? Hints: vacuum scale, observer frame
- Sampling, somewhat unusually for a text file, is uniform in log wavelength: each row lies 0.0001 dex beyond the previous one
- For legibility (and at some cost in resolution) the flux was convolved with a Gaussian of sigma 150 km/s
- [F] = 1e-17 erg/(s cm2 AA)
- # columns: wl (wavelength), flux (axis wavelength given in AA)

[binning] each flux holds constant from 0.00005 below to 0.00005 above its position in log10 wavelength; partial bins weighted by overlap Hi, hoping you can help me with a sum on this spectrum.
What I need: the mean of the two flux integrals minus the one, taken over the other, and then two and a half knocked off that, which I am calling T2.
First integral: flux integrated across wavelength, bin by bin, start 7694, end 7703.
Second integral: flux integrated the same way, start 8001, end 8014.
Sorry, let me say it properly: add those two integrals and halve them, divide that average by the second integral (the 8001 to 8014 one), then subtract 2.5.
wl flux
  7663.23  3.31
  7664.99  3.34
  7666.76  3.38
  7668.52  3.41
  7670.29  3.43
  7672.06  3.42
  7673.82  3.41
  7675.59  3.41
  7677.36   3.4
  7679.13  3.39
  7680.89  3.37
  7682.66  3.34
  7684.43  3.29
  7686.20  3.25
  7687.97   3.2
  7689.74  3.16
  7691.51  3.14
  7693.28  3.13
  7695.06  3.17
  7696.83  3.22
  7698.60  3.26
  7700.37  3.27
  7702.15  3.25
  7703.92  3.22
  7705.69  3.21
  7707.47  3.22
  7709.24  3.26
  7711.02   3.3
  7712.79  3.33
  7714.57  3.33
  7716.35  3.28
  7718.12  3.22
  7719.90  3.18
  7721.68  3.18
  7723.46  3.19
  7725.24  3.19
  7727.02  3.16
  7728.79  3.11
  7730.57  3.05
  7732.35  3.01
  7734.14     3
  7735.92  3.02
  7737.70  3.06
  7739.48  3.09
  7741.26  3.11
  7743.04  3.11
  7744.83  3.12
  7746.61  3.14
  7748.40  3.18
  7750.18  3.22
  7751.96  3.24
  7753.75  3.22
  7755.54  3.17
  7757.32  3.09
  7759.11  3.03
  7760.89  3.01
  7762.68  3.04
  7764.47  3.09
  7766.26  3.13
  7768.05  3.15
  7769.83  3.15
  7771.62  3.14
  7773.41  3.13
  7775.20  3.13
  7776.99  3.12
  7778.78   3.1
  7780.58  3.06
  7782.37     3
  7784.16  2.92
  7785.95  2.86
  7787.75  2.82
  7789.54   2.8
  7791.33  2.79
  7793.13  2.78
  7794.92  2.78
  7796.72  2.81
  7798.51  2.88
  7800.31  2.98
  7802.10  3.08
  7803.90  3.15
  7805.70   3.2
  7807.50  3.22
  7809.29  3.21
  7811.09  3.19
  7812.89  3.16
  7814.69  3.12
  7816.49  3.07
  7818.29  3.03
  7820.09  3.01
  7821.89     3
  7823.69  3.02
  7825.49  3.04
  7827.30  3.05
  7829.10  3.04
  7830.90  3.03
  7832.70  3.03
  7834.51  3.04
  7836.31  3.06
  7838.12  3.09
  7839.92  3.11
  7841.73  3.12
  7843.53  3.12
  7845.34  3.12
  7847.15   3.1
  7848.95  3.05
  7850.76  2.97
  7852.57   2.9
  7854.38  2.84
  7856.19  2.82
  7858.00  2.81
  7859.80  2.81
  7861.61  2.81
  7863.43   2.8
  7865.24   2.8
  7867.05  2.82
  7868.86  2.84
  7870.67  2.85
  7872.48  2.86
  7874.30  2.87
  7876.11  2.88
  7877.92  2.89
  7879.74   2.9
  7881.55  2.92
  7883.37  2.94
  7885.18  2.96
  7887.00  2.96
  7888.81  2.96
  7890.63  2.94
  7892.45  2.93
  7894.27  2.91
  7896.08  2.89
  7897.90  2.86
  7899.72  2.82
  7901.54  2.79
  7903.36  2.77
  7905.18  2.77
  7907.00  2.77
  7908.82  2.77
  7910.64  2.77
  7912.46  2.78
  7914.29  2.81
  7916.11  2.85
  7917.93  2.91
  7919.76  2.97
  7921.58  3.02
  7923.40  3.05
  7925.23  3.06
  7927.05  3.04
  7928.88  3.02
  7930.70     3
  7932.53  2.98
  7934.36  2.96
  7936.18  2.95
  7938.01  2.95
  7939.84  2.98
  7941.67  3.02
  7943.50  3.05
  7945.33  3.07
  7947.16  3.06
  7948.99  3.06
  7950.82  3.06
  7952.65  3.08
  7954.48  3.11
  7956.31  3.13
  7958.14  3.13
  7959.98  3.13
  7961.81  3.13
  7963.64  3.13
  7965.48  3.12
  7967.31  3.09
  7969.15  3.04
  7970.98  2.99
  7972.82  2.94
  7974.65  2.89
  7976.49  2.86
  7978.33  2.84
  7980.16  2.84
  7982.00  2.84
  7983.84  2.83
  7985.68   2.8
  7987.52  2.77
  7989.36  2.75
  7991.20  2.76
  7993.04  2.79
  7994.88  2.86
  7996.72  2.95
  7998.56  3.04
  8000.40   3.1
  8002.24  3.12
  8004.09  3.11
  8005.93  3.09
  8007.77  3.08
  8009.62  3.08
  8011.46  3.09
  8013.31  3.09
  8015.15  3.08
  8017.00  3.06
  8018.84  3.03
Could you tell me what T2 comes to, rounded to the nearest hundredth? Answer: -1.64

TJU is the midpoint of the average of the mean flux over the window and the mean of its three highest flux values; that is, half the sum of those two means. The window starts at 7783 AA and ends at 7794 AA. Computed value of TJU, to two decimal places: 2.85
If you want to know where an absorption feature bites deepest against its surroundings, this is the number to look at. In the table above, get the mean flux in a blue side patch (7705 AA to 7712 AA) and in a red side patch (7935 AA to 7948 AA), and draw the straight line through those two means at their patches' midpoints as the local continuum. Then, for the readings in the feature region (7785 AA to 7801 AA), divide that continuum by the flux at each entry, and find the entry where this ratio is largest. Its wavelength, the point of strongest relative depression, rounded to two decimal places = 7793.13 AA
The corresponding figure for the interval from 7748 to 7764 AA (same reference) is 7760.89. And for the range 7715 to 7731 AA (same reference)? 7730.57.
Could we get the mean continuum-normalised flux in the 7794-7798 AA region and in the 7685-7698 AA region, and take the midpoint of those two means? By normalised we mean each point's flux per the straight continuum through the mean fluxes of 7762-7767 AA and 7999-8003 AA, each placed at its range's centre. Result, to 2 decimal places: 0.97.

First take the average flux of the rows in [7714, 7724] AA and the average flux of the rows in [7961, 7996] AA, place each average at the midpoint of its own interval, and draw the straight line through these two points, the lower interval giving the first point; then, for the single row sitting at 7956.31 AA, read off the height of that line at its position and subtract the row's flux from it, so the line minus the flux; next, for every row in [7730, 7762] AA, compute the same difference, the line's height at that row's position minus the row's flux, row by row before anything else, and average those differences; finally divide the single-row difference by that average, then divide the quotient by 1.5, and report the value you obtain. -1.4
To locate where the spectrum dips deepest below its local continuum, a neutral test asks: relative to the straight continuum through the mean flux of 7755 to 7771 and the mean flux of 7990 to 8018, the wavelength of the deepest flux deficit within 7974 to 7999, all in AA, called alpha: 7989.36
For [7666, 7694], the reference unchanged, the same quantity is 7693.28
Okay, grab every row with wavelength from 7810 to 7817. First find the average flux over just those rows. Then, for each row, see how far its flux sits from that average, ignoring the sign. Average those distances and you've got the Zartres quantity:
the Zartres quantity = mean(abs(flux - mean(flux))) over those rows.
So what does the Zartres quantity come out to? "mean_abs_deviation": 0.040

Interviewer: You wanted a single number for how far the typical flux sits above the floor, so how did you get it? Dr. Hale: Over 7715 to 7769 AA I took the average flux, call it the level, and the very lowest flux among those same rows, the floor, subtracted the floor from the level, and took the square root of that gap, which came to 0.36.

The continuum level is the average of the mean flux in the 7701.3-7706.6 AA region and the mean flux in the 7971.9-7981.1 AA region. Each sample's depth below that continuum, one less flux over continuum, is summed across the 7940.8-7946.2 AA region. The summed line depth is 0.00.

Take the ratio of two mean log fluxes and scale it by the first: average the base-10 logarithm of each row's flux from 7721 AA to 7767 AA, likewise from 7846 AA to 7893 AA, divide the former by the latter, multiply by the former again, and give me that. 0.53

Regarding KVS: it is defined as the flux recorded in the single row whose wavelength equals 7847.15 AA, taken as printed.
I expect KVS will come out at 3.1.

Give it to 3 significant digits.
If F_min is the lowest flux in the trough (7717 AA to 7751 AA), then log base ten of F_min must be 0.477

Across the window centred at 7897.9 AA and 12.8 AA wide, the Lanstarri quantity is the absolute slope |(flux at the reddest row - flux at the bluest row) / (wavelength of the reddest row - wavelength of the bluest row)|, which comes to 0.015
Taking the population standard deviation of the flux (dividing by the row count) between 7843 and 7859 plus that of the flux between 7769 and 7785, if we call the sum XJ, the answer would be 0.20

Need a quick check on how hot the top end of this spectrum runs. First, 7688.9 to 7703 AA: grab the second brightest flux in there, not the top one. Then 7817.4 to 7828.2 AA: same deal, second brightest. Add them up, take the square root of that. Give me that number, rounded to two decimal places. 2.51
